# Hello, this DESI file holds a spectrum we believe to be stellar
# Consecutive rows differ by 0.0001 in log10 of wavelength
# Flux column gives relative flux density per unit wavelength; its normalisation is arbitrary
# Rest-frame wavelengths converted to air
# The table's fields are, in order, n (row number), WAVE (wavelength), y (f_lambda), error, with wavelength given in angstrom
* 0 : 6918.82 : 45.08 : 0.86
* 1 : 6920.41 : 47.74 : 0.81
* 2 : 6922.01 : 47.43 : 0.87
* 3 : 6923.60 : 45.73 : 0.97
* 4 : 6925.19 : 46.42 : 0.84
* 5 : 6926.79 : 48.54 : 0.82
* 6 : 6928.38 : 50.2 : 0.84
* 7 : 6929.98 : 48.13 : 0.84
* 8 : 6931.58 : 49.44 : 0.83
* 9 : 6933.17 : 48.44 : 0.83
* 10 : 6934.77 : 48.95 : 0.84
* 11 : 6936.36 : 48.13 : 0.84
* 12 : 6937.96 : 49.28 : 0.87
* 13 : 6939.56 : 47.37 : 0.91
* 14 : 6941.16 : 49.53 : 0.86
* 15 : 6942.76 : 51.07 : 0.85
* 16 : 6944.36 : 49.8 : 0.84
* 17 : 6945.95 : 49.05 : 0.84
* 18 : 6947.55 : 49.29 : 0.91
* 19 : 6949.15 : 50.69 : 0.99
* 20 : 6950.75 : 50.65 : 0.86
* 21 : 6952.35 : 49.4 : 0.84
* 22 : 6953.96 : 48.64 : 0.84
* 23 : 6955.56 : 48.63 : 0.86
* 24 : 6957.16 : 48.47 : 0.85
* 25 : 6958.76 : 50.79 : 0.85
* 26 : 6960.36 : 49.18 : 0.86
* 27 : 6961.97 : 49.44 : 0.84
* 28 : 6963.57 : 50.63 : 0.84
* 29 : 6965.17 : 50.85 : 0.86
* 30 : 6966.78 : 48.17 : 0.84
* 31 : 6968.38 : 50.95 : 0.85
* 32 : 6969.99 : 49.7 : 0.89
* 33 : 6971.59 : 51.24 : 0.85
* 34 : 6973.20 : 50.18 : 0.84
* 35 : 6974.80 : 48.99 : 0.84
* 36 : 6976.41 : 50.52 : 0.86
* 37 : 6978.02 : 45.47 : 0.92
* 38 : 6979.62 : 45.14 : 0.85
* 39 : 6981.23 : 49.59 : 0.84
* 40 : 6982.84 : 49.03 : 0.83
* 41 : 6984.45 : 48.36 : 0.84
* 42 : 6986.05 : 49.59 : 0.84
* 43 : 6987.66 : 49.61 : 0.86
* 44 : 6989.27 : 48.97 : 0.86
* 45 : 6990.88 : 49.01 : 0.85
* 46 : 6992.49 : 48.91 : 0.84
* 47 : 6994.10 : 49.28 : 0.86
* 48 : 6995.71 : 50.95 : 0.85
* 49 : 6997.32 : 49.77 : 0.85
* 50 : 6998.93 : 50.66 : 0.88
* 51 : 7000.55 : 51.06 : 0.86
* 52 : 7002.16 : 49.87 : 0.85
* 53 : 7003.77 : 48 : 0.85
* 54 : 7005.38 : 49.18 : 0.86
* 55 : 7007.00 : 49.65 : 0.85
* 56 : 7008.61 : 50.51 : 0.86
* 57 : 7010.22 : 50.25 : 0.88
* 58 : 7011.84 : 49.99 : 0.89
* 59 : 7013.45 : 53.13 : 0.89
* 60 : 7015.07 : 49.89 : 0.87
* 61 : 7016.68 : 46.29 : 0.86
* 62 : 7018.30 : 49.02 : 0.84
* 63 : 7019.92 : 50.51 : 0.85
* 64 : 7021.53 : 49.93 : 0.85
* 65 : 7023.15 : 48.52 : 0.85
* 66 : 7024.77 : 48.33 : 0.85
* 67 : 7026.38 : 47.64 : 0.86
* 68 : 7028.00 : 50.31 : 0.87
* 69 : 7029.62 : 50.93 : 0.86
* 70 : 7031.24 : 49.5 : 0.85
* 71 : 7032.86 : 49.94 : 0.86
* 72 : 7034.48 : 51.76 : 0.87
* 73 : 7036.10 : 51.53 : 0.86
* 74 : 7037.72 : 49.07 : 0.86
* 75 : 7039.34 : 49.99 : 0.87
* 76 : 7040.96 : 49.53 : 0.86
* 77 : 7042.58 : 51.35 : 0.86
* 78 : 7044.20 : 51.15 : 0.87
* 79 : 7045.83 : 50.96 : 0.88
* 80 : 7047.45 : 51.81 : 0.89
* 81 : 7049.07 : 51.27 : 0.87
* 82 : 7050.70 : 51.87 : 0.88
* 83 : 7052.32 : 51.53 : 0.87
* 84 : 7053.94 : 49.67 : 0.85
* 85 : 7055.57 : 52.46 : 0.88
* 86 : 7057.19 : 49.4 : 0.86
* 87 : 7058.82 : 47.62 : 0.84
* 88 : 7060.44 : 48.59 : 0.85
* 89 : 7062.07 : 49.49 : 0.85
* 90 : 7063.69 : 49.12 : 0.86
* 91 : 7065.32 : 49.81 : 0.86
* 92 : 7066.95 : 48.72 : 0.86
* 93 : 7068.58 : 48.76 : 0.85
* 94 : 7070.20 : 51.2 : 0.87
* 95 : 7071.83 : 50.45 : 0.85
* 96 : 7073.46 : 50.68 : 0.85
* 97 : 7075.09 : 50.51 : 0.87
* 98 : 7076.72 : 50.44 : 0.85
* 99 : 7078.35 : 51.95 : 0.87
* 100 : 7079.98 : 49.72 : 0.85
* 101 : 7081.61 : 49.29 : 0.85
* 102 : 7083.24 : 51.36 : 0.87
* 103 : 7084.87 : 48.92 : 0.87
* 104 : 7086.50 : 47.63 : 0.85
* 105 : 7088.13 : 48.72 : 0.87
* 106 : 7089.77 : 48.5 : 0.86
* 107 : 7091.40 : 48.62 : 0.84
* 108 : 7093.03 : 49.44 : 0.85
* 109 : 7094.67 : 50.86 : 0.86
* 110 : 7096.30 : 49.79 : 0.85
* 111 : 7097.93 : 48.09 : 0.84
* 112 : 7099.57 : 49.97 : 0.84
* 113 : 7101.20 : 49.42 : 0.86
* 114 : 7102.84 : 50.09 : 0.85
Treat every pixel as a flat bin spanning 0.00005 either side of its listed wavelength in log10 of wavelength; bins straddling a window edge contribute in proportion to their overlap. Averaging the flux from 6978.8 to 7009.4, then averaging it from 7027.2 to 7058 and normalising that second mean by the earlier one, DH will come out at 1.03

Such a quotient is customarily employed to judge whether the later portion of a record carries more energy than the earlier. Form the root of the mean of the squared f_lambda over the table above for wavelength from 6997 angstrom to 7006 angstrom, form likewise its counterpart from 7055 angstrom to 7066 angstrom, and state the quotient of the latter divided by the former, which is 1.00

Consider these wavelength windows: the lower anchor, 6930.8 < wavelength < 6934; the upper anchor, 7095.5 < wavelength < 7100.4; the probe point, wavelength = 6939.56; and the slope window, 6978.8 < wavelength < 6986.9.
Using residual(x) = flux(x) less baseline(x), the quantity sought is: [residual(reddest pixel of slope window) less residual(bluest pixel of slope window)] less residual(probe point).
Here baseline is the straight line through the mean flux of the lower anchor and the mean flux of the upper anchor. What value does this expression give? 6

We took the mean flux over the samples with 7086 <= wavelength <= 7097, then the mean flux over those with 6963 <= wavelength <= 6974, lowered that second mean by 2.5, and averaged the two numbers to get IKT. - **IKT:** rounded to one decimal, 48.4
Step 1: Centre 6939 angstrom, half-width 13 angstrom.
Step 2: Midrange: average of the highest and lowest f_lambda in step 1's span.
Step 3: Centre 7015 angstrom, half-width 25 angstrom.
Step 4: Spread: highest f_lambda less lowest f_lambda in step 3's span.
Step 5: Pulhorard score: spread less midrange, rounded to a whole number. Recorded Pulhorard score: -42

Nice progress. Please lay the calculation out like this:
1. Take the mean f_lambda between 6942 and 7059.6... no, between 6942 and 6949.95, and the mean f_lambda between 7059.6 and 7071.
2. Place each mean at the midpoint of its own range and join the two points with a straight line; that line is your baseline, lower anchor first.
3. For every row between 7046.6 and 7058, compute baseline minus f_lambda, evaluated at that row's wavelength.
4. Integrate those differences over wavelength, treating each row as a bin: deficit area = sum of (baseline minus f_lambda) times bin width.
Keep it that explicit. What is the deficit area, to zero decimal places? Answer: -19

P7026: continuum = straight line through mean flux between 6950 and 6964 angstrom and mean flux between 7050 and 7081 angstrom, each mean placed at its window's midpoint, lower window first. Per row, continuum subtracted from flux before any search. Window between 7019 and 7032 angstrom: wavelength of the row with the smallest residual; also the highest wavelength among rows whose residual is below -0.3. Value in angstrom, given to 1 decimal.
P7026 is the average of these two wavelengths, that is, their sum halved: 7028.8 angstrom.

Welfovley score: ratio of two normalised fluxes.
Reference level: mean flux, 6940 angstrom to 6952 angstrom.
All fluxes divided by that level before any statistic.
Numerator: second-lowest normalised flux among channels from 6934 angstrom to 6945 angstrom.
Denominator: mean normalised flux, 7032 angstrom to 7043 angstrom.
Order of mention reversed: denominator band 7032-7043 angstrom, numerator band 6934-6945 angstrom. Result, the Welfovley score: 0.95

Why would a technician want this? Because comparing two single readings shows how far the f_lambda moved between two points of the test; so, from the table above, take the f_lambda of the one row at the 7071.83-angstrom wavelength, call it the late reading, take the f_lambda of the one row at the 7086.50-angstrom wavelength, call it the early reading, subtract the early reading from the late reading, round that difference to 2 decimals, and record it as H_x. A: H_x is 2.82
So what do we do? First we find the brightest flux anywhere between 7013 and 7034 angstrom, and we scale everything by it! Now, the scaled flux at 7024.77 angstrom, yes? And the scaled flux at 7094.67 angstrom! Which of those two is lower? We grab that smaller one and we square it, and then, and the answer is 0.827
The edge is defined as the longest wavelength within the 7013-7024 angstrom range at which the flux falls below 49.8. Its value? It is 7023.15 angstrom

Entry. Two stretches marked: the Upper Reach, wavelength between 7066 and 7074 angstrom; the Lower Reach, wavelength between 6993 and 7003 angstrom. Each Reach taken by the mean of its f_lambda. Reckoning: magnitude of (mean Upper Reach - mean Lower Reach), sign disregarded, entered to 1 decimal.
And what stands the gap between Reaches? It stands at 0.3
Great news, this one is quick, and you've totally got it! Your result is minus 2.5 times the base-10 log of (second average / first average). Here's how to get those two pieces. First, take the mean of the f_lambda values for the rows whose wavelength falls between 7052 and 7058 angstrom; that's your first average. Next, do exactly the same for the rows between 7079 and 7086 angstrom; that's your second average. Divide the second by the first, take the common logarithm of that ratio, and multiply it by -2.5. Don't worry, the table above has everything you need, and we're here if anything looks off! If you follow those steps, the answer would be 0.020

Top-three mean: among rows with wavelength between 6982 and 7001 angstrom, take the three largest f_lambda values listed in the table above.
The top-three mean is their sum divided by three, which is 50.9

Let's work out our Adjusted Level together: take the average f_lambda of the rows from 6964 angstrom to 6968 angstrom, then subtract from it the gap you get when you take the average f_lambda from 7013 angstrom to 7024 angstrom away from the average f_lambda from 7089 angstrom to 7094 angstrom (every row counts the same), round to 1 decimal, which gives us 50.3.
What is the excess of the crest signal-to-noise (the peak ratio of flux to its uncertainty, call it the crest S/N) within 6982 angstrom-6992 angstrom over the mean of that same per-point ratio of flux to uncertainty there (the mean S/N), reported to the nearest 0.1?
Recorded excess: 1.1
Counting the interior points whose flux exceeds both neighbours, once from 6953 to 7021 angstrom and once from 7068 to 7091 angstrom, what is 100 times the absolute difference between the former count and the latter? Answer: 700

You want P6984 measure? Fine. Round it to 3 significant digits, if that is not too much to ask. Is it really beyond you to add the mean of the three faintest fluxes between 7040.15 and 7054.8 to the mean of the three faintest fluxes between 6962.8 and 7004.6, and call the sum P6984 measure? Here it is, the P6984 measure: 96.3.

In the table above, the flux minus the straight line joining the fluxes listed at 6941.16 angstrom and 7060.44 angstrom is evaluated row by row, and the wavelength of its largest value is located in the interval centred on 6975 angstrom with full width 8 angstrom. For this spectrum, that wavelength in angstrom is 6971.59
